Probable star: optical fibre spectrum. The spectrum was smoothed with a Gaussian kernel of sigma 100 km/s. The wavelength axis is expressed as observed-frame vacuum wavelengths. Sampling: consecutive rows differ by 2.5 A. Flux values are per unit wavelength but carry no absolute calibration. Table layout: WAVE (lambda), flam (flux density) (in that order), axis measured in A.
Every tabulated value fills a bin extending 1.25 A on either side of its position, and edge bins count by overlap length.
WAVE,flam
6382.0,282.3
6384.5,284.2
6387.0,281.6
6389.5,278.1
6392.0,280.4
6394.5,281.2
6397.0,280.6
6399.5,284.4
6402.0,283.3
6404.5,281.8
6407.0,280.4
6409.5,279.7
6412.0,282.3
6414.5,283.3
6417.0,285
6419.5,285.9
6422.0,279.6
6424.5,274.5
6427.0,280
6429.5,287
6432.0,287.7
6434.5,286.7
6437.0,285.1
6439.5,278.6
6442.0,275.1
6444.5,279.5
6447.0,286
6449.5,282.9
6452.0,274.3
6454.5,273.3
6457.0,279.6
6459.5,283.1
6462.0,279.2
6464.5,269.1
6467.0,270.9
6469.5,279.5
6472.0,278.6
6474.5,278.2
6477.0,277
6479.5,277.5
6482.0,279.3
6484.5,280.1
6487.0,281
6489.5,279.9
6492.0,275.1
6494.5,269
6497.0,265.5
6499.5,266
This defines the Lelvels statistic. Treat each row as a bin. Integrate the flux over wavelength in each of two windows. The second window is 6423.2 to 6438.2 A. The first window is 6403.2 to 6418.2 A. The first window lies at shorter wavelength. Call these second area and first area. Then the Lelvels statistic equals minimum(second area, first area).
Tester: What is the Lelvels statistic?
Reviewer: 4231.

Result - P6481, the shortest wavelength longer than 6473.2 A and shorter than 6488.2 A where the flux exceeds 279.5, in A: 6484.5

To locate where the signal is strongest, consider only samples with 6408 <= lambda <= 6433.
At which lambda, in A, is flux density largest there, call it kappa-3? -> 6432.0 A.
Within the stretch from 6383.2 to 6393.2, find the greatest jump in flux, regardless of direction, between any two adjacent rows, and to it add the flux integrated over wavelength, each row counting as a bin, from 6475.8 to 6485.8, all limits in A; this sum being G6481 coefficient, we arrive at 2788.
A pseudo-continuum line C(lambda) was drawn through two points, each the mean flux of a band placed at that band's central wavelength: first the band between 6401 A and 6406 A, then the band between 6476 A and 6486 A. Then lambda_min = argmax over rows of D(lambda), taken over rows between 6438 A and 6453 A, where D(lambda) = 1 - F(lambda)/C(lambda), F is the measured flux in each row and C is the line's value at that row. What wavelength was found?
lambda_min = 6452.0 A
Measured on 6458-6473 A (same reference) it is 6464.5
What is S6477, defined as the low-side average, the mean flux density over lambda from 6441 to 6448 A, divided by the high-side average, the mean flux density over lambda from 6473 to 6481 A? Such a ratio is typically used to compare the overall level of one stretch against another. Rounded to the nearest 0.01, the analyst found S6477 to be 1.01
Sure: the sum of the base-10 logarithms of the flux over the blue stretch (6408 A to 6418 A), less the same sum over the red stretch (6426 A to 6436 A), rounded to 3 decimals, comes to -0.017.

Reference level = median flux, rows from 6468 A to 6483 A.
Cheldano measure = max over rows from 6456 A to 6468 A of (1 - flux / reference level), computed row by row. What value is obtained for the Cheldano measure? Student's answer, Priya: 0.033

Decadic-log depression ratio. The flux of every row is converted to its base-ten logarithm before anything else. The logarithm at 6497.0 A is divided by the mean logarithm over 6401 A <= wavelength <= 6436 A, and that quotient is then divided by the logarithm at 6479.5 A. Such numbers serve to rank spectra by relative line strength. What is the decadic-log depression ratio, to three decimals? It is 0.405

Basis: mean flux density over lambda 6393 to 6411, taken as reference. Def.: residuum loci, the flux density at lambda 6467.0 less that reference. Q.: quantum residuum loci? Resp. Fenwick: -11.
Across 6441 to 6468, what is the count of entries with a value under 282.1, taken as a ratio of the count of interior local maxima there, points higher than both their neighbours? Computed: 4.0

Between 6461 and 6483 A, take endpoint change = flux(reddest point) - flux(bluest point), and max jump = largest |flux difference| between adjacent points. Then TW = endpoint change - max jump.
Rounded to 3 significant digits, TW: -10.0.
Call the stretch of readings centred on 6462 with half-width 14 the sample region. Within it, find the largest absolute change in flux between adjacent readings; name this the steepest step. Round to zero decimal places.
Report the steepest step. 10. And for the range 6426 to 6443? 7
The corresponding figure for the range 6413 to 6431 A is 7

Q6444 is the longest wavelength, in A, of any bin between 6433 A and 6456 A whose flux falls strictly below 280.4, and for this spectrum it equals 6454.5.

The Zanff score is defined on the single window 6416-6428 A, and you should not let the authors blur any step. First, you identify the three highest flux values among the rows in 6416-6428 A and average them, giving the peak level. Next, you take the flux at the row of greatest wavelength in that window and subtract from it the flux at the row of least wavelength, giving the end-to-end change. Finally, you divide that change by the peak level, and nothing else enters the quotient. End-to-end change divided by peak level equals -0.018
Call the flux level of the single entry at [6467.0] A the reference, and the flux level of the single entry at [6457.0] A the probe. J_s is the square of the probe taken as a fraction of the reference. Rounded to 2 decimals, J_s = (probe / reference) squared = 1.07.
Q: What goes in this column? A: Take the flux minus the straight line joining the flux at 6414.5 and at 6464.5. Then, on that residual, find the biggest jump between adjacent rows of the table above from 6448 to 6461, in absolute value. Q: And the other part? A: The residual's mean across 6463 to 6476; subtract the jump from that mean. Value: 0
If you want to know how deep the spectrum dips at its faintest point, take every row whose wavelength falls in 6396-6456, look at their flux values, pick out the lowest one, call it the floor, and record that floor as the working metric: 273.3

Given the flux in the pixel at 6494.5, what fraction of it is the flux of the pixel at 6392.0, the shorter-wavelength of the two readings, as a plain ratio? 1.04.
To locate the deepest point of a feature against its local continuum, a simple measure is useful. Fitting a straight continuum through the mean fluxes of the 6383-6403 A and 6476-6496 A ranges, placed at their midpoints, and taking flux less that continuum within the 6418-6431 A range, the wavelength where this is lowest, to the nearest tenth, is 6424.5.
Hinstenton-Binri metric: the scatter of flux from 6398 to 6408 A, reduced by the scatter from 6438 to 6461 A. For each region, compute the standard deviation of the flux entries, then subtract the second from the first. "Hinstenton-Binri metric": -2.6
